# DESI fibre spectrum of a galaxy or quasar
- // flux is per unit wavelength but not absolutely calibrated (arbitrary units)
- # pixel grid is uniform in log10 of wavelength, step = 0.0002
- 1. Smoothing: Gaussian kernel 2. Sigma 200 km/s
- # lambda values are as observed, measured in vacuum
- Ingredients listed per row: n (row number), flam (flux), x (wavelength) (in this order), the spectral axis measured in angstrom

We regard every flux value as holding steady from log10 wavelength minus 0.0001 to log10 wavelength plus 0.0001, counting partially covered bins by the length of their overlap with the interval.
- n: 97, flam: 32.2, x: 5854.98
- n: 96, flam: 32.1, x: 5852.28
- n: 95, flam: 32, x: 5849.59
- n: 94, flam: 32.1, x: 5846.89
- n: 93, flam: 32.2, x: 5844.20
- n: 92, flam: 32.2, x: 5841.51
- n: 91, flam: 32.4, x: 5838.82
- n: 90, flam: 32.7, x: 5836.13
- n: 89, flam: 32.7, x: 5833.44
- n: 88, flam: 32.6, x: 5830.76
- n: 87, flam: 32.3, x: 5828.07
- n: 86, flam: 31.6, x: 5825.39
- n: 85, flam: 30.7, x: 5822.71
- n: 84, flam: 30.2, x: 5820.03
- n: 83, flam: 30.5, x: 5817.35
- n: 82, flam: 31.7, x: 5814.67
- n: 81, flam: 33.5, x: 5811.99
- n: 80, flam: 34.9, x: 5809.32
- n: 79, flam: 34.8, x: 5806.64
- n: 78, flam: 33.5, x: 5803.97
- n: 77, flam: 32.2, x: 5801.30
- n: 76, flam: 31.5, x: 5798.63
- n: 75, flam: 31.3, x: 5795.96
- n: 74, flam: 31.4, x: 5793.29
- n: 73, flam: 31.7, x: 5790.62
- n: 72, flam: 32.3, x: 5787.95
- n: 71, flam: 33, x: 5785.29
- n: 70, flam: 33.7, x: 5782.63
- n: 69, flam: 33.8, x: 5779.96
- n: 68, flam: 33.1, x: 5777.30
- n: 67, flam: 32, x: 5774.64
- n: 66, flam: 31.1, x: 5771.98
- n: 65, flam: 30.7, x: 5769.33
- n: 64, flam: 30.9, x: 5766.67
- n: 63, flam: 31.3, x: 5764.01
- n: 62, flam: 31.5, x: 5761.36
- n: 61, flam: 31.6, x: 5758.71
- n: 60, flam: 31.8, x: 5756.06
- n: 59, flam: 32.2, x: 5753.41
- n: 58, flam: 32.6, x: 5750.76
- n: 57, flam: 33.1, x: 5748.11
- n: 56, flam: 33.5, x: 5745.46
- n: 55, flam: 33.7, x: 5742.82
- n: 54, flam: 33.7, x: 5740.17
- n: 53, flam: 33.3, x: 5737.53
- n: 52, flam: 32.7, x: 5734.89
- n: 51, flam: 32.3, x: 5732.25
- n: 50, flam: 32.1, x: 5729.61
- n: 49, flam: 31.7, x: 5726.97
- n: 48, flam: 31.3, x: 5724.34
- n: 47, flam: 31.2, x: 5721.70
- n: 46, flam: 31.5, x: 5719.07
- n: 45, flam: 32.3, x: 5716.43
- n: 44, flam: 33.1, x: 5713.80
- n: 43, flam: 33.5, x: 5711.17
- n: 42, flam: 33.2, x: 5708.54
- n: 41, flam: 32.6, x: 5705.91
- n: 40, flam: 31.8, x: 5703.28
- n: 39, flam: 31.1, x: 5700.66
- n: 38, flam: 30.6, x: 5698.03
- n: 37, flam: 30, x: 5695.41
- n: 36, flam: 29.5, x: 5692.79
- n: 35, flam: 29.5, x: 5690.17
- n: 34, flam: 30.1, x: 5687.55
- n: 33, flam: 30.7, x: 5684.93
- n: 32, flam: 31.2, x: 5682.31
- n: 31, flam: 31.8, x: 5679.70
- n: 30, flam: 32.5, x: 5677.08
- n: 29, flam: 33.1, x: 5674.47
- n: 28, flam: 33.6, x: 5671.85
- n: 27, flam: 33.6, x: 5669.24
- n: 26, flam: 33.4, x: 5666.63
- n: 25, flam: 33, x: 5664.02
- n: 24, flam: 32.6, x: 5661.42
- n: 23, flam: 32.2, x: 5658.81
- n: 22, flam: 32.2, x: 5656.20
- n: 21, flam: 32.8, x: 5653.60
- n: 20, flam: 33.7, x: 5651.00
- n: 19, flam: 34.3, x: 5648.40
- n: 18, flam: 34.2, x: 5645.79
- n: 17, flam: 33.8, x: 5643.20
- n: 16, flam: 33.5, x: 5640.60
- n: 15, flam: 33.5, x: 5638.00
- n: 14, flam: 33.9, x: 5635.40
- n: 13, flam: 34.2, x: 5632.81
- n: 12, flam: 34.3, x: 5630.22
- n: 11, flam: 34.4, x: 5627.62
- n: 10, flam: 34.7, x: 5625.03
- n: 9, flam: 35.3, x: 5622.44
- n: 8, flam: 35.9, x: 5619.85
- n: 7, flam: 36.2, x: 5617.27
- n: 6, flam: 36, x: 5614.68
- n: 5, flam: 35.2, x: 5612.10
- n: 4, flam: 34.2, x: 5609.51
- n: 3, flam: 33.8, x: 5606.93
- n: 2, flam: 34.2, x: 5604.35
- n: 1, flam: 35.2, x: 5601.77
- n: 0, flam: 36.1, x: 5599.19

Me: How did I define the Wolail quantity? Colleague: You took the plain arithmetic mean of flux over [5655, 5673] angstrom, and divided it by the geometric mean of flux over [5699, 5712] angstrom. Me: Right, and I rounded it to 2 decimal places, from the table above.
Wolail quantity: 1.02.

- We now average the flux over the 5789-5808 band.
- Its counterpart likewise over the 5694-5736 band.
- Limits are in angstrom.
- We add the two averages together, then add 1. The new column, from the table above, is 65.3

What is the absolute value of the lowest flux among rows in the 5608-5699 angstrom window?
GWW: 29.5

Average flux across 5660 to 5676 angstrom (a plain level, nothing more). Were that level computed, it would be 33.2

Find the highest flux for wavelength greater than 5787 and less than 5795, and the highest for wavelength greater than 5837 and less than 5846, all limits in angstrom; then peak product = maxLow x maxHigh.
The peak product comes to 1047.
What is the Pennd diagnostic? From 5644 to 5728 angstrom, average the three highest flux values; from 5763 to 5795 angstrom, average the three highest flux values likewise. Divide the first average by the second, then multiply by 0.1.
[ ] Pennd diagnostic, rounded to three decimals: 0.102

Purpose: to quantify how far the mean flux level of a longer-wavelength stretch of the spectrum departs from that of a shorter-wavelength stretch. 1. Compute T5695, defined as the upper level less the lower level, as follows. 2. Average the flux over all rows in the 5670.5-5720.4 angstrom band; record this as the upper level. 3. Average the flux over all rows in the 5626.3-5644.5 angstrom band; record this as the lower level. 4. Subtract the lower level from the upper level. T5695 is -2.3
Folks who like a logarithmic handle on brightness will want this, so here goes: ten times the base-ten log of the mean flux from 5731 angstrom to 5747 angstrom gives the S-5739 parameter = 15.21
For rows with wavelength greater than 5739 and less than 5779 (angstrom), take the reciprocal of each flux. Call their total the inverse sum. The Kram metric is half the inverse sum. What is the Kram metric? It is 0.233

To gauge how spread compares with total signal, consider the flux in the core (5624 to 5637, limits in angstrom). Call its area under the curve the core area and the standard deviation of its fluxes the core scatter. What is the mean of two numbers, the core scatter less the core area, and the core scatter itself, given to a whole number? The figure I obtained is -222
